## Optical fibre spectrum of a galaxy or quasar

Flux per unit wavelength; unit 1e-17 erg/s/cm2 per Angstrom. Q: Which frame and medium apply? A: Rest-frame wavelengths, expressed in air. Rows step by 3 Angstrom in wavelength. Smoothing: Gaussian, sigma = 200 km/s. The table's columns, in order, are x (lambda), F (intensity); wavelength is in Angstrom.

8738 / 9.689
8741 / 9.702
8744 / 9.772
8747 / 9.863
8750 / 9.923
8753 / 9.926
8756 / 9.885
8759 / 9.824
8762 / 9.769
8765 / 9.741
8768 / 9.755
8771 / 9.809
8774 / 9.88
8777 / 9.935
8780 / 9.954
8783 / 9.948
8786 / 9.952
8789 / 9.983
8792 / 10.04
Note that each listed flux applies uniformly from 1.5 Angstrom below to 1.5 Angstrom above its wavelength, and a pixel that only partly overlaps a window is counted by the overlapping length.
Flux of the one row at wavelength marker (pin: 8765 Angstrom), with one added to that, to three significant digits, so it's 10.7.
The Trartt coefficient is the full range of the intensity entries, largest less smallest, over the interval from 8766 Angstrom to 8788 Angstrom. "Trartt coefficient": 0.20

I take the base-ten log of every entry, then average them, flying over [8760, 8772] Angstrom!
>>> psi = 0.990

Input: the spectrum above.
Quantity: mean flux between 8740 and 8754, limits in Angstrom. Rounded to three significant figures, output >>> 9.84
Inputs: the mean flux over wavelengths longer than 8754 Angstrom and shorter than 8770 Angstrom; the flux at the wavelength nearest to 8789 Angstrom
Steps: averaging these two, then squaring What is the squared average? 97.8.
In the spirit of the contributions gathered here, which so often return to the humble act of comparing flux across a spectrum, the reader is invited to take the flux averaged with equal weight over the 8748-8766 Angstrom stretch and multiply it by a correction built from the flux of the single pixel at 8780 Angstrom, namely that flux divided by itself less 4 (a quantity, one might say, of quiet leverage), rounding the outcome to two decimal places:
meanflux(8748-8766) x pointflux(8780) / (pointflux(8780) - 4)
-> 16.46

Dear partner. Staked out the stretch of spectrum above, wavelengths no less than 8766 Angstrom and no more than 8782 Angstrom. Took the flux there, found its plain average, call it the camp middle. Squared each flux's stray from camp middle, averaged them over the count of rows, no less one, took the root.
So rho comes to 0.08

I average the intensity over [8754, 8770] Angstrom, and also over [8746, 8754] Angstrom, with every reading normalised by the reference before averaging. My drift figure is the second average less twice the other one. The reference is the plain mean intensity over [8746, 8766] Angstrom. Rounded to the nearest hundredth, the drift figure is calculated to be -0.98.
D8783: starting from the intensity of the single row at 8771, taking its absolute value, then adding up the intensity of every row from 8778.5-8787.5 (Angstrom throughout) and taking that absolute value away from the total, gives 20.0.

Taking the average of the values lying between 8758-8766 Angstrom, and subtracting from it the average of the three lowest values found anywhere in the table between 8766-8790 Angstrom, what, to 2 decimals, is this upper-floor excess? -0.04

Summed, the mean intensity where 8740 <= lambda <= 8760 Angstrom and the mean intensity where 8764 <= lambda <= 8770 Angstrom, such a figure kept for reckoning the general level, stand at 19.6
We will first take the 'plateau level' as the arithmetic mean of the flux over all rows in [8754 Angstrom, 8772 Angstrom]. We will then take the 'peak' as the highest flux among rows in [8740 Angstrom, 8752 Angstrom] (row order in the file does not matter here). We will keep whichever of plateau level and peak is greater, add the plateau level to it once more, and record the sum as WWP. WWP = 19.7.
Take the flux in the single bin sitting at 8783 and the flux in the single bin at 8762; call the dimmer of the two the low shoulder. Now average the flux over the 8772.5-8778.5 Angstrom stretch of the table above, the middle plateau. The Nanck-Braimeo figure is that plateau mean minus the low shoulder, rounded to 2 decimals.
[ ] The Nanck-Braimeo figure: 0.14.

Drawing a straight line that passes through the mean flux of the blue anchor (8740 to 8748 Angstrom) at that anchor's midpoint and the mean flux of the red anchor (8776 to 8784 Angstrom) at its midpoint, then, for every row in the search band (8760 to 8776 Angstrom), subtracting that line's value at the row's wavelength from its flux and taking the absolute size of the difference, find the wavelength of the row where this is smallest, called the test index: 8774 Angstrom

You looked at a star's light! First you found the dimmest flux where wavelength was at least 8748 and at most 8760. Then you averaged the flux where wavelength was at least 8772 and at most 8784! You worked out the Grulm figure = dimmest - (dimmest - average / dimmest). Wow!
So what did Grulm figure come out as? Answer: 1.01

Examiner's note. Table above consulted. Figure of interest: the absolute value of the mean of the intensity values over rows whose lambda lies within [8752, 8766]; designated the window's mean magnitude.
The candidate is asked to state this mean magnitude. 9.83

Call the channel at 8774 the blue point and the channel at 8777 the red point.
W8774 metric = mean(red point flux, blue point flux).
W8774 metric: 9.91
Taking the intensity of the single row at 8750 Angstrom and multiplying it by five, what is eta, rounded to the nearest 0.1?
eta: 49.6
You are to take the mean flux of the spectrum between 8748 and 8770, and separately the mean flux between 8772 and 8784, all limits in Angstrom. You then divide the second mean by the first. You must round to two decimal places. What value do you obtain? 1.01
